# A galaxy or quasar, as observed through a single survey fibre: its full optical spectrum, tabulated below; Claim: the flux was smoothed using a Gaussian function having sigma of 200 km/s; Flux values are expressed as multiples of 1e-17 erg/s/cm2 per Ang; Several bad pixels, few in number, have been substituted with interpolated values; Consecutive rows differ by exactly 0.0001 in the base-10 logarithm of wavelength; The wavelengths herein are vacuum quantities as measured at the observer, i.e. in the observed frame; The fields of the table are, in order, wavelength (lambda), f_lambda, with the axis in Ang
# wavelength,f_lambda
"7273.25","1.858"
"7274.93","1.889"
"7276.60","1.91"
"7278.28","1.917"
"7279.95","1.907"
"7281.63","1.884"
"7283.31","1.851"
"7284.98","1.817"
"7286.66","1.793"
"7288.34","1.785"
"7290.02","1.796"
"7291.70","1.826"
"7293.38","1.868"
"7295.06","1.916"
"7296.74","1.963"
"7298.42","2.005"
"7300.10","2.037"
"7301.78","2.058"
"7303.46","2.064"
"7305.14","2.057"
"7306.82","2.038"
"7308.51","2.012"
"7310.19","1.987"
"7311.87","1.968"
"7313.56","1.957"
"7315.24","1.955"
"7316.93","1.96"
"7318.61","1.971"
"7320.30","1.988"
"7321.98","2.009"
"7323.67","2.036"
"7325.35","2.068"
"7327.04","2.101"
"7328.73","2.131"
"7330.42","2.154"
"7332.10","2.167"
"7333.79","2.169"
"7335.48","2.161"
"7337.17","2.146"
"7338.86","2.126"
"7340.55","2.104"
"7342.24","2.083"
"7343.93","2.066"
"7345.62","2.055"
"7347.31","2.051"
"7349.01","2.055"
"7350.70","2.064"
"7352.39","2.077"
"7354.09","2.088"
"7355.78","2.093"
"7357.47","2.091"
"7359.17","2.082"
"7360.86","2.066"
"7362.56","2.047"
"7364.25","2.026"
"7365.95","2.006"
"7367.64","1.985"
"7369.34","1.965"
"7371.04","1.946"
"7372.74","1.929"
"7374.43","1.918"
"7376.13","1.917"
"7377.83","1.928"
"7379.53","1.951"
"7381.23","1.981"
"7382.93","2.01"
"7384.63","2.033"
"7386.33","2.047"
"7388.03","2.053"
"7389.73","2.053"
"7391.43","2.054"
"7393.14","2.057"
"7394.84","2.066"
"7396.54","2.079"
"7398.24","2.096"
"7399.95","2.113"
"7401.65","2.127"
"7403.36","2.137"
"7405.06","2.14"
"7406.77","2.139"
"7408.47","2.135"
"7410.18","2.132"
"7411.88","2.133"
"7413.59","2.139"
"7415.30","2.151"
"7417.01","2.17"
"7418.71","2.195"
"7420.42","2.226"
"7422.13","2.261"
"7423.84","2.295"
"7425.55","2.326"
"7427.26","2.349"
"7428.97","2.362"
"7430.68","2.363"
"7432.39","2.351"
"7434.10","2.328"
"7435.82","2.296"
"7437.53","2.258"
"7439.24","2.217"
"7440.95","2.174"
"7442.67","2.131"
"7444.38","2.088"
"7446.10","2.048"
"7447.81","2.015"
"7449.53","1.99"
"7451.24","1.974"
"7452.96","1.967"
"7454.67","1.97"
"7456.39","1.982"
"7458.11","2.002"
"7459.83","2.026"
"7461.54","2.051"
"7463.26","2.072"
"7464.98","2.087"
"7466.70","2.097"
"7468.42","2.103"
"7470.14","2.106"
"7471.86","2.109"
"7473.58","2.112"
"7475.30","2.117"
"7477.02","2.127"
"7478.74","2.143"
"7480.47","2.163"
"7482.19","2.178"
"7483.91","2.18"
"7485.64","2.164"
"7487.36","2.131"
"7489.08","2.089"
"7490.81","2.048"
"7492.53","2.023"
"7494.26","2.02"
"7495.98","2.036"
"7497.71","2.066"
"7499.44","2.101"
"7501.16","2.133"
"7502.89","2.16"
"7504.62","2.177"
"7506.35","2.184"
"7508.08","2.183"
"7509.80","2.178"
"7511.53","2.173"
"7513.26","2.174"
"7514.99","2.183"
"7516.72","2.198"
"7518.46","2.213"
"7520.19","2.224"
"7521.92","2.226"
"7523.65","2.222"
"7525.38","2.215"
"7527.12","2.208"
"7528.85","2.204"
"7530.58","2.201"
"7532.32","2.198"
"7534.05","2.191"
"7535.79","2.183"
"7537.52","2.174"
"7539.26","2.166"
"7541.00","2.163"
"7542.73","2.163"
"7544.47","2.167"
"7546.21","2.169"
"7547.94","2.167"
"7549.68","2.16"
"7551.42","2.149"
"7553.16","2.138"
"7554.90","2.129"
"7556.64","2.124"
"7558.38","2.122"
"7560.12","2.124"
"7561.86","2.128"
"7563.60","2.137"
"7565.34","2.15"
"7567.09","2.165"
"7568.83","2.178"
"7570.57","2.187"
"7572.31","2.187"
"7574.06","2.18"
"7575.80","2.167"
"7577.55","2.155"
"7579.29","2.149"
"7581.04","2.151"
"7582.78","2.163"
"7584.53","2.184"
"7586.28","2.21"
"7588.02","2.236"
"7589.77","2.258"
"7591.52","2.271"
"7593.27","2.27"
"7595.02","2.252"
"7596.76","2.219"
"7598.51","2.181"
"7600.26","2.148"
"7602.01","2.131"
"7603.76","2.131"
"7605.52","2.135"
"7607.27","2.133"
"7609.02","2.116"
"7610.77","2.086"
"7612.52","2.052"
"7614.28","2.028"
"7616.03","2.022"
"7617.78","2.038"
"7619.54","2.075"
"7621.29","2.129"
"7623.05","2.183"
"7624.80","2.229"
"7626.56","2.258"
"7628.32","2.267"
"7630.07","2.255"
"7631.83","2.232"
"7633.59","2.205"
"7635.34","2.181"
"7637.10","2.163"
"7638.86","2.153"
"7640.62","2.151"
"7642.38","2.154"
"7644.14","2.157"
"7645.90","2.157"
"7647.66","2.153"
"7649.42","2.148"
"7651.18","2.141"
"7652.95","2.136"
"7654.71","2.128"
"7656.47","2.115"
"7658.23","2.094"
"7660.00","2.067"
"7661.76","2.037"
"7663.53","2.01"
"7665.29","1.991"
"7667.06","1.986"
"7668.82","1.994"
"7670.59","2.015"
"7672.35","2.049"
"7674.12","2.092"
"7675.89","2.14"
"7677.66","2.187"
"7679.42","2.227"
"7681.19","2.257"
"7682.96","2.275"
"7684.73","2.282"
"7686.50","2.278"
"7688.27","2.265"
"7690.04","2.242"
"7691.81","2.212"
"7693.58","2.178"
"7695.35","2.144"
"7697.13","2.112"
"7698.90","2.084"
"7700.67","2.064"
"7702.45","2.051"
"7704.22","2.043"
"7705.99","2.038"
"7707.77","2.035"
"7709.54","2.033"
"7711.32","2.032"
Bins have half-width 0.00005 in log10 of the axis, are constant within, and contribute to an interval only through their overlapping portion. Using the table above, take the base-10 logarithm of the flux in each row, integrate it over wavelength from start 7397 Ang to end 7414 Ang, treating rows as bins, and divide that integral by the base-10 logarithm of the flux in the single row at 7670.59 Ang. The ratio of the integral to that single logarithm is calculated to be 18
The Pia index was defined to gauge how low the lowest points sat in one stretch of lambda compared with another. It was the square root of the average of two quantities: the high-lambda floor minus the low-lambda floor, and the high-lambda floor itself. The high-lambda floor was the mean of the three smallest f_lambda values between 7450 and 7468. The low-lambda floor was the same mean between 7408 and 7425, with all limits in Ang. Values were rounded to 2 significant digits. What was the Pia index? 0.95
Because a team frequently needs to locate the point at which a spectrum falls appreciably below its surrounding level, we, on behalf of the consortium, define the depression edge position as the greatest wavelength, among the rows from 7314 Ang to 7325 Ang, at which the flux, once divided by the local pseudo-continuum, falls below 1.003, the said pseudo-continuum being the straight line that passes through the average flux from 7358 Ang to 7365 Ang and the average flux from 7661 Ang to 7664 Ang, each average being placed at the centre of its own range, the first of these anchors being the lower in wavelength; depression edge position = 7323.67 Ang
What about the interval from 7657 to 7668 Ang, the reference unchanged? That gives 7667.06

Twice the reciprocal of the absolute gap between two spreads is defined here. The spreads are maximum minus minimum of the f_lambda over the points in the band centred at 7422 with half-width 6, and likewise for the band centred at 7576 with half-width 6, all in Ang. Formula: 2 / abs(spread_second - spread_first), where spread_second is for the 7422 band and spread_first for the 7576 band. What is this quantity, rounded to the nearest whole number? 14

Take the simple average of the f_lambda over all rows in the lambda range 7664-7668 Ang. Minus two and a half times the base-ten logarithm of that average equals -0.75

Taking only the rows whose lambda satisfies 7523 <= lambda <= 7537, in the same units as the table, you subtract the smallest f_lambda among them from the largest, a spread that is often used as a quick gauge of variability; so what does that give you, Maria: 0.04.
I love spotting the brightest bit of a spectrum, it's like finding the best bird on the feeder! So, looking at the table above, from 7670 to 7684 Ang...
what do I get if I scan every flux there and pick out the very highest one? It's 2.275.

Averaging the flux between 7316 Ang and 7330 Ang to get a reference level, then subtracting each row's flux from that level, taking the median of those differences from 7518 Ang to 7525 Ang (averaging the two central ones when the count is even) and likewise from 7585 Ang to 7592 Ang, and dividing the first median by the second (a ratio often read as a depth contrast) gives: 0.9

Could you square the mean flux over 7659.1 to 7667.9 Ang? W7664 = 4.1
